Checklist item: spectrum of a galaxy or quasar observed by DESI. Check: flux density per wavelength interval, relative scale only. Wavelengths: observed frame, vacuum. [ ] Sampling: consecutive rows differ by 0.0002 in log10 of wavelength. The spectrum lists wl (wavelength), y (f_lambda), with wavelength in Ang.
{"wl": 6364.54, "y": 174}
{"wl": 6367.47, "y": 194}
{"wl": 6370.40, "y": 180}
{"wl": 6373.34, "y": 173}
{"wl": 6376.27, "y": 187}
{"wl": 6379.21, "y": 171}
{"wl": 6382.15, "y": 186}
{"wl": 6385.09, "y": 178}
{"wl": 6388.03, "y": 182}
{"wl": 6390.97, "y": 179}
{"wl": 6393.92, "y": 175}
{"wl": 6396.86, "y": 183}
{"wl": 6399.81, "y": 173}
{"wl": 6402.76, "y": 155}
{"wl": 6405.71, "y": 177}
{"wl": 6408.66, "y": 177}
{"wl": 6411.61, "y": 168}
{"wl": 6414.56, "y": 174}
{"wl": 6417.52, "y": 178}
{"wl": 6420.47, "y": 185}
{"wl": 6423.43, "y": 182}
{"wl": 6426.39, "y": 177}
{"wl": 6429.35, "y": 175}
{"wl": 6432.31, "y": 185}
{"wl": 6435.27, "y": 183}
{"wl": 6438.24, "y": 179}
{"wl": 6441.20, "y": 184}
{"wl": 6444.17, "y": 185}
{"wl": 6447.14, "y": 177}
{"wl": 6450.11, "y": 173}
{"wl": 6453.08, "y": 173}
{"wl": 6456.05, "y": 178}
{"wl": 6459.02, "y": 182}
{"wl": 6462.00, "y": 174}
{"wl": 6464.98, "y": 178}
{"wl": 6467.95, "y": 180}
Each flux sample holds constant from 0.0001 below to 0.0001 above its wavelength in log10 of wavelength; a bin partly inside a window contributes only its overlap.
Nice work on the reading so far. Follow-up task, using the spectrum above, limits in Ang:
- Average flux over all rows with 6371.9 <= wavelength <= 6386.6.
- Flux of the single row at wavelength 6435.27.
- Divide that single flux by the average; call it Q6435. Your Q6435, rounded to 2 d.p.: 1.02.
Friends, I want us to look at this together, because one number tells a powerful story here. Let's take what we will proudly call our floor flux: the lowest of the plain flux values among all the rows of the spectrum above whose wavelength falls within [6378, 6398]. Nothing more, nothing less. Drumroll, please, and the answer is 171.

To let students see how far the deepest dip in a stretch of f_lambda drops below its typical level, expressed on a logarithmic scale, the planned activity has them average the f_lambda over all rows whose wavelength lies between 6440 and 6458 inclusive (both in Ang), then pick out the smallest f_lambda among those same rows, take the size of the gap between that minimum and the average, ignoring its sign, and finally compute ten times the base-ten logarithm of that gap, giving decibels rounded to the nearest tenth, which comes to 7.3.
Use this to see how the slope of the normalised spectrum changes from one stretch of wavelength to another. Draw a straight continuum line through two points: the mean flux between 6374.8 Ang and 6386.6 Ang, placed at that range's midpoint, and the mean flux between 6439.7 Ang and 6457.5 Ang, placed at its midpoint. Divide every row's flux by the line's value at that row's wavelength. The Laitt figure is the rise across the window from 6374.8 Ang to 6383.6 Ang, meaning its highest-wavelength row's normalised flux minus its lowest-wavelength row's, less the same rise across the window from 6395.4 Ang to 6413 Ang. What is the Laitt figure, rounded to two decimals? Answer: 0.08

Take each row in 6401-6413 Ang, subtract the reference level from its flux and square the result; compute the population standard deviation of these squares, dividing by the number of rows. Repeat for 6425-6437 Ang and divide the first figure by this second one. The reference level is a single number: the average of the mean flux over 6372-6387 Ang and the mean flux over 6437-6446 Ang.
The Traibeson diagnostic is 25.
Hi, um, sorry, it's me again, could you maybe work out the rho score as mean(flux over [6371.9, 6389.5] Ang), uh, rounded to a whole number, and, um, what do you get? 180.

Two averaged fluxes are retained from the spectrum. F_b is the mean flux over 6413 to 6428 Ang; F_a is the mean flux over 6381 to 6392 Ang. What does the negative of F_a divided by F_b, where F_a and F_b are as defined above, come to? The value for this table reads -1.01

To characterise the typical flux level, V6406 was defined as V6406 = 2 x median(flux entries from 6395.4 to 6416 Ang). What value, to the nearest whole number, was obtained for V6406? 348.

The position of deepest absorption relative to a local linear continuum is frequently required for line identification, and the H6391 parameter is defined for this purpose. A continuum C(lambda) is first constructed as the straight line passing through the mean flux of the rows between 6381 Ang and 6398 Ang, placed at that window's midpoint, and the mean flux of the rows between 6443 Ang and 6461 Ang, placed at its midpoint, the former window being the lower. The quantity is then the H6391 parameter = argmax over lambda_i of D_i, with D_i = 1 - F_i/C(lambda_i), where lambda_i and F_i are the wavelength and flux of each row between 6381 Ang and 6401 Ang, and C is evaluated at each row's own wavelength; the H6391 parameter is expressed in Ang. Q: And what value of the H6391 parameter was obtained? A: 6399.81 Ang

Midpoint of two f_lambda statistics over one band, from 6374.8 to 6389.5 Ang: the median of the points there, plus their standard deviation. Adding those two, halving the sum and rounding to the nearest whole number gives 94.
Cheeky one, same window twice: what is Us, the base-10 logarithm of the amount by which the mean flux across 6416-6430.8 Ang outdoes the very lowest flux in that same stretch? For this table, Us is 0.64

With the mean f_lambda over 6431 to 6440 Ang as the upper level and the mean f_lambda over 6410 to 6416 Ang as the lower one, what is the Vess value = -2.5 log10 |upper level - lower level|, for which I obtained -2.6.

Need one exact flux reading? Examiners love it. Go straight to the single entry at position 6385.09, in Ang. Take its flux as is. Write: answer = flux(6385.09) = 178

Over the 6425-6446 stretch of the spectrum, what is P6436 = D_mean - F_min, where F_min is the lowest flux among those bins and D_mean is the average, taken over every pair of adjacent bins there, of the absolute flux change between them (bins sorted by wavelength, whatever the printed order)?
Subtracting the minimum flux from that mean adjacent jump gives -171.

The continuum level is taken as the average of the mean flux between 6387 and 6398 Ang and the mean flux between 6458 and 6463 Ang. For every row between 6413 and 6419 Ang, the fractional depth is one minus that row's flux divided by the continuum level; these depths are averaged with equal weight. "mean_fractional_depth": 0.02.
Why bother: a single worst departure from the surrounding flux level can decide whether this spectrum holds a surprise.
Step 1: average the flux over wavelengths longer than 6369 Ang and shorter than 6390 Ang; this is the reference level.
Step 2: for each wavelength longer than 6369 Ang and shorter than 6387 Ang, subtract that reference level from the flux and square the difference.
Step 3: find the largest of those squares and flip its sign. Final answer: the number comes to -73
